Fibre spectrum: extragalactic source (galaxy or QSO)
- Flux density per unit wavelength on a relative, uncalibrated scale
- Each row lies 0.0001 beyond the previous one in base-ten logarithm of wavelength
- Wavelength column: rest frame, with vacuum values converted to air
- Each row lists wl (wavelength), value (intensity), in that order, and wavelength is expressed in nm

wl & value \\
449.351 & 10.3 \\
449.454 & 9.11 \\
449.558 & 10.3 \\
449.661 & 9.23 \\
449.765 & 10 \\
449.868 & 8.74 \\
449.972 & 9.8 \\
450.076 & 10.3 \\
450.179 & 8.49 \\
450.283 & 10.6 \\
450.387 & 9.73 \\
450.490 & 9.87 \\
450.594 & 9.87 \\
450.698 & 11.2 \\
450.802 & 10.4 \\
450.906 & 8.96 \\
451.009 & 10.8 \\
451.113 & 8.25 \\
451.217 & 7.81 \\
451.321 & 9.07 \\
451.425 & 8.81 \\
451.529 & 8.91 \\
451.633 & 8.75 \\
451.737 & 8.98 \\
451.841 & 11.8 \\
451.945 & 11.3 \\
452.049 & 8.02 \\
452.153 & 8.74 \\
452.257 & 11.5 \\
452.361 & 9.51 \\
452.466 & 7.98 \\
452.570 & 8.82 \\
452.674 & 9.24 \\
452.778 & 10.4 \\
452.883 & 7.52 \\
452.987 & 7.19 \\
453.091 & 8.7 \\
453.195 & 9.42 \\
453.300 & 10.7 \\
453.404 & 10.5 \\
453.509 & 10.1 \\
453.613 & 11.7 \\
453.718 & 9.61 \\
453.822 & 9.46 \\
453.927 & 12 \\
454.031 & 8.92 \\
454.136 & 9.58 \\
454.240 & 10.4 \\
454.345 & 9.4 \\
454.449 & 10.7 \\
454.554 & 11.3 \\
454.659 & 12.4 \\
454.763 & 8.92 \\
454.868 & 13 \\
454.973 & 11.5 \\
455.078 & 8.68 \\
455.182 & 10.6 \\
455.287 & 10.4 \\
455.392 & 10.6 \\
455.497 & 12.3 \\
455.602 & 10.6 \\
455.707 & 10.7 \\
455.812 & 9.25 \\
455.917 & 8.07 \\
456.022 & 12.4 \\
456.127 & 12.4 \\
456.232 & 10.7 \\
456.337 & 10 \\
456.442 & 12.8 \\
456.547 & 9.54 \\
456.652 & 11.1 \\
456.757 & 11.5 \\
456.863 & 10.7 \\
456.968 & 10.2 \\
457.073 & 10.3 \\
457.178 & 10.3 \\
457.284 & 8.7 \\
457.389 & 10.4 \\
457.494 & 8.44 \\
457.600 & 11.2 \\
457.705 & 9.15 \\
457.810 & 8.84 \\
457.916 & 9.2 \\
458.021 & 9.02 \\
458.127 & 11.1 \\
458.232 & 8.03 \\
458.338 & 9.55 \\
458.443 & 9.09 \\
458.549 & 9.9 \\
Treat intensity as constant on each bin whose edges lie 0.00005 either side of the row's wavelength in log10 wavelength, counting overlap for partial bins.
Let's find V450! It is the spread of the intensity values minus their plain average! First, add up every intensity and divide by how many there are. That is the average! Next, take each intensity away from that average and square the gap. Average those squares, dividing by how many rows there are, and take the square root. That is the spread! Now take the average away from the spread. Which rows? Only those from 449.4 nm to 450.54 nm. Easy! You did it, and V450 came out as -9.01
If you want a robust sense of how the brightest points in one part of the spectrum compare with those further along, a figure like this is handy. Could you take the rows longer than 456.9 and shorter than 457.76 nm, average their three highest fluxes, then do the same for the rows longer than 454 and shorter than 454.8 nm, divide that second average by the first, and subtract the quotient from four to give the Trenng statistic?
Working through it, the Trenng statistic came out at 2.92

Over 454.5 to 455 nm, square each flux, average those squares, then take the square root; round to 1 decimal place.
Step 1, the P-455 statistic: 11.5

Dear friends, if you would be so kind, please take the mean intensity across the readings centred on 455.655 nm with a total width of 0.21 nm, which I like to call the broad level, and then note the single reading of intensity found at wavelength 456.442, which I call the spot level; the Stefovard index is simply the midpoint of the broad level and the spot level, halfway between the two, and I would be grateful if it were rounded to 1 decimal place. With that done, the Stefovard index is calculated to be 11.7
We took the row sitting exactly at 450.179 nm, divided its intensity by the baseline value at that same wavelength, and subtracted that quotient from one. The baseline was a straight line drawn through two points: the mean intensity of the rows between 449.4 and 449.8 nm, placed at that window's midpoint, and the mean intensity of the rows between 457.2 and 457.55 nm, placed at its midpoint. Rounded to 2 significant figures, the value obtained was 0.12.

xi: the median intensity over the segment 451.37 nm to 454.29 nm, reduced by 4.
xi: 5.44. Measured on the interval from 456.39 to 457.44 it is 6.35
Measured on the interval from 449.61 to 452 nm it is 5.73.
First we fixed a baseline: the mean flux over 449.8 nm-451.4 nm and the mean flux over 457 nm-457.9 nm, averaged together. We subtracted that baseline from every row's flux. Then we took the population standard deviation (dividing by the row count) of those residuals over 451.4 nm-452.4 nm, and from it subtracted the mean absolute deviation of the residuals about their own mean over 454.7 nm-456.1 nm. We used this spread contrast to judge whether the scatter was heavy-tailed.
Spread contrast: 0.2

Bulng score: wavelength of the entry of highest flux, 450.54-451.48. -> 450.698 nm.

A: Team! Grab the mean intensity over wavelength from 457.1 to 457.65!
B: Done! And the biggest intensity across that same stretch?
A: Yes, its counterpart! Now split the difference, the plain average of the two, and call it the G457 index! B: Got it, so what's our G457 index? 10.5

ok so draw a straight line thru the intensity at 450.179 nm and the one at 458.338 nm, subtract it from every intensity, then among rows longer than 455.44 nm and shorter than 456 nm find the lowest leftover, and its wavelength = 455.917 nm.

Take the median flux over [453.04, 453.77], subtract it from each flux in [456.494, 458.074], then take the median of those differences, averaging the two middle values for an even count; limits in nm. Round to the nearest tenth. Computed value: 0.1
